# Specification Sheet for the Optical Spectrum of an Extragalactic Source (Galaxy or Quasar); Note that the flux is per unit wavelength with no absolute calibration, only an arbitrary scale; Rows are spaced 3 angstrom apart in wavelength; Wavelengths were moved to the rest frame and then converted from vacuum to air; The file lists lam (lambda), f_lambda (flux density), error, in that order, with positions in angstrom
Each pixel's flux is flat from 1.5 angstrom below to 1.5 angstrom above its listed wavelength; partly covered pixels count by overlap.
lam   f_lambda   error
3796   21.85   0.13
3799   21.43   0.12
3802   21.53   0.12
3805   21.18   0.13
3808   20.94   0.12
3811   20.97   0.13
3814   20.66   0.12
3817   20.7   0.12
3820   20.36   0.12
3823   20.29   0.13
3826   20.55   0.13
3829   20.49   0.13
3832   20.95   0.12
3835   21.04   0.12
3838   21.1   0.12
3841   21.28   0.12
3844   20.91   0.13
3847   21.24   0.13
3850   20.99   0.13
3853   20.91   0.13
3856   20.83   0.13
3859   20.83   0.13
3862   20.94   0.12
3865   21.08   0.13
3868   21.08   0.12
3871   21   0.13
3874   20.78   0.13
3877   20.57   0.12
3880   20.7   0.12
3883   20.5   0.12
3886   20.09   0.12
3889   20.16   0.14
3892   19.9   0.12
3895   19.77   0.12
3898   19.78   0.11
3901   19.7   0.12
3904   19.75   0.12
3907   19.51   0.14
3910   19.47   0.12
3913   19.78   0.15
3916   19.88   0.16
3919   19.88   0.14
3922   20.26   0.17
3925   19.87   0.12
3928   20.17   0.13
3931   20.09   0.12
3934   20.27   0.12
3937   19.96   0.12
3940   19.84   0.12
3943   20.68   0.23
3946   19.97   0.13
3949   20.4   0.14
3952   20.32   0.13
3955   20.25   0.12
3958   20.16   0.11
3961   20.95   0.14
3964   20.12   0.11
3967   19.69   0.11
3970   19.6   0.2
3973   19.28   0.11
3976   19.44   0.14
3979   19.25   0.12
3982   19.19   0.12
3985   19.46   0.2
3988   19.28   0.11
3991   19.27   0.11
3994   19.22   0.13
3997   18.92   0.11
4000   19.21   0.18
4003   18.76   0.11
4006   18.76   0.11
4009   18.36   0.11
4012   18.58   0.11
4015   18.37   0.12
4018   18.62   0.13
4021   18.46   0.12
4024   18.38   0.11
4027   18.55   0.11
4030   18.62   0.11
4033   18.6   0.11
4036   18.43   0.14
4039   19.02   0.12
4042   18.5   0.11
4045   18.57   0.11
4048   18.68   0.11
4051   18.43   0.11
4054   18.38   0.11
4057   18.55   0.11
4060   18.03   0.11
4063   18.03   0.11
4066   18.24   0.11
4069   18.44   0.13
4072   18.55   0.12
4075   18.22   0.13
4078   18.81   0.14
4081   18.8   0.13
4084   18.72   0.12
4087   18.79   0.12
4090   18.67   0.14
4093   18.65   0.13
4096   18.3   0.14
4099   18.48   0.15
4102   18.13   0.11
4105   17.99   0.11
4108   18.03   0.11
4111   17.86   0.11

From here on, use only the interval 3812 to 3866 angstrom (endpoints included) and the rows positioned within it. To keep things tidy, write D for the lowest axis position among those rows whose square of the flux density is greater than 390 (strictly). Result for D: 3814 angstrom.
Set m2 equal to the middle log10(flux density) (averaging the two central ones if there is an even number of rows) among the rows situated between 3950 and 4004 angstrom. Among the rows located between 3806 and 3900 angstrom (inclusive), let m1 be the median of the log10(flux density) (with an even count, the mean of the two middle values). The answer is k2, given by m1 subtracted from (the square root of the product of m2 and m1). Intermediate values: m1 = 1.32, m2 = 1.29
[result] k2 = -0.016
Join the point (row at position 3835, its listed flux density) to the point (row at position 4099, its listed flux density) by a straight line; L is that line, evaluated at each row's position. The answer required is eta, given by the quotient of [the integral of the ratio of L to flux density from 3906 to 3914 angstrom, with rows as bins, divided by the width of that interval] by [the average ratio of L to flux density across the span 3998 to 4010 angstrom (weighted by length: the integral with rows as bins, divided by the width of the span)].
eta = 1.00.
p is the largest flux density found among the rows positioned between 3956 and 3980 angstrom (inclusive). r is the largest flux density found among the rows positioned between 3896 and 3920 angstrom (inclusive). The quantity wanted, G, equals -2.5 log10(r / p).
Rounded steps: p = 20.95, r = 19.88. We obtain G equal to 0.06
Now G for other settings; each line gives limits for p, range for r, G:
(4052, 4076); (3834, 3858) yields -0.15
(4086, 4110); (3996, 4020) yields -0.02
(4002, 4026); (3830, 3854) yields -0.14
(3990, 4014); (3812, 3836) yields -0.10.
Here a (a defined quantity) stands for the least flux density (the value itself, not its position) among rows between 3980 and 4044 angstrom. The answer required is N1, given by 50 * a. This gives 918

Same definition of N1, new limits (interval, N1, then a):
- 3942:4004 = 938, 18.76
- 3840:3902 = 985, 19.7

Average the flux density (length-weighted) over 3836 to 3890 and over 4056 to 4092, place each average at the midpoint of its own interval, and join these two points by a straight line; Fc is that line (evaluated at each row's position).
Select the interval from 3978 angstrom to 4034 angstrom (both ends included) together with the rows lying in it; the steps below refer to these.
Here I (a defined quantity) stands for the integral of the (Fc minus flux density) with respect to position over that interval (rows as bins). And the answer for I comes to 23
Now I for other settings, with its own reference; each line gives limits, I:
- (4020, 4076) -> 18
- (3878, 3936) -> 21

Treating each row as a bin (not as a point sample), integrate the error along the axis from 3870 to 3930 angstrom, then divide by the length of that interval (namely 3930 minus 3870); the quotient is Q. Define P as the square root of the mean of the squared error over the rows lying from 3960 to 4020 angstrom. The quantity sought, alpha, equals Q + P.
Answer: 0.262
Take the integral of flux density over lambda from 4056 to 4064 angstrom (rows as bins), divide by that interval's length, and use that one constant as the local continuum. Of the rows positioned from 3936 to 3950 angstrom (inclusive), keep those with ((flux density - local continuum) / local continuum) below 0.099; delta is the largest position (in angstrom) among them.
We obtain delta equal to 3946 angstrom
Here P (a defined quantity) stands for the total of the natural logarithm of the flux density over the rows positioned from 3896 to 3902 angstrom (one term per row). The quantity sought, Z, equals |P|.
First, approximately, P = 5.97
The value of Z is 5.97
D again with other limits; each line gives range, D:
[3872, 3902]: 3874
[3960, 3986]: 3961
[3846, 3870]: 3847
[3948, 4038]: 3949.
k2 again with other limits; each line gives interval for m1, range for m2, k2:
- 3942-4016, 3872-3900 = 0.010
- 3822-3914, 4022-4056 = -0.024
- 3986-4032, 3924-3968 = 0.017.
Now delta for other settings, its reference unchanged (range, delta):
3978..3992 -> 3991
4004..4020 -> 4018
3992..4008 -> 4006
